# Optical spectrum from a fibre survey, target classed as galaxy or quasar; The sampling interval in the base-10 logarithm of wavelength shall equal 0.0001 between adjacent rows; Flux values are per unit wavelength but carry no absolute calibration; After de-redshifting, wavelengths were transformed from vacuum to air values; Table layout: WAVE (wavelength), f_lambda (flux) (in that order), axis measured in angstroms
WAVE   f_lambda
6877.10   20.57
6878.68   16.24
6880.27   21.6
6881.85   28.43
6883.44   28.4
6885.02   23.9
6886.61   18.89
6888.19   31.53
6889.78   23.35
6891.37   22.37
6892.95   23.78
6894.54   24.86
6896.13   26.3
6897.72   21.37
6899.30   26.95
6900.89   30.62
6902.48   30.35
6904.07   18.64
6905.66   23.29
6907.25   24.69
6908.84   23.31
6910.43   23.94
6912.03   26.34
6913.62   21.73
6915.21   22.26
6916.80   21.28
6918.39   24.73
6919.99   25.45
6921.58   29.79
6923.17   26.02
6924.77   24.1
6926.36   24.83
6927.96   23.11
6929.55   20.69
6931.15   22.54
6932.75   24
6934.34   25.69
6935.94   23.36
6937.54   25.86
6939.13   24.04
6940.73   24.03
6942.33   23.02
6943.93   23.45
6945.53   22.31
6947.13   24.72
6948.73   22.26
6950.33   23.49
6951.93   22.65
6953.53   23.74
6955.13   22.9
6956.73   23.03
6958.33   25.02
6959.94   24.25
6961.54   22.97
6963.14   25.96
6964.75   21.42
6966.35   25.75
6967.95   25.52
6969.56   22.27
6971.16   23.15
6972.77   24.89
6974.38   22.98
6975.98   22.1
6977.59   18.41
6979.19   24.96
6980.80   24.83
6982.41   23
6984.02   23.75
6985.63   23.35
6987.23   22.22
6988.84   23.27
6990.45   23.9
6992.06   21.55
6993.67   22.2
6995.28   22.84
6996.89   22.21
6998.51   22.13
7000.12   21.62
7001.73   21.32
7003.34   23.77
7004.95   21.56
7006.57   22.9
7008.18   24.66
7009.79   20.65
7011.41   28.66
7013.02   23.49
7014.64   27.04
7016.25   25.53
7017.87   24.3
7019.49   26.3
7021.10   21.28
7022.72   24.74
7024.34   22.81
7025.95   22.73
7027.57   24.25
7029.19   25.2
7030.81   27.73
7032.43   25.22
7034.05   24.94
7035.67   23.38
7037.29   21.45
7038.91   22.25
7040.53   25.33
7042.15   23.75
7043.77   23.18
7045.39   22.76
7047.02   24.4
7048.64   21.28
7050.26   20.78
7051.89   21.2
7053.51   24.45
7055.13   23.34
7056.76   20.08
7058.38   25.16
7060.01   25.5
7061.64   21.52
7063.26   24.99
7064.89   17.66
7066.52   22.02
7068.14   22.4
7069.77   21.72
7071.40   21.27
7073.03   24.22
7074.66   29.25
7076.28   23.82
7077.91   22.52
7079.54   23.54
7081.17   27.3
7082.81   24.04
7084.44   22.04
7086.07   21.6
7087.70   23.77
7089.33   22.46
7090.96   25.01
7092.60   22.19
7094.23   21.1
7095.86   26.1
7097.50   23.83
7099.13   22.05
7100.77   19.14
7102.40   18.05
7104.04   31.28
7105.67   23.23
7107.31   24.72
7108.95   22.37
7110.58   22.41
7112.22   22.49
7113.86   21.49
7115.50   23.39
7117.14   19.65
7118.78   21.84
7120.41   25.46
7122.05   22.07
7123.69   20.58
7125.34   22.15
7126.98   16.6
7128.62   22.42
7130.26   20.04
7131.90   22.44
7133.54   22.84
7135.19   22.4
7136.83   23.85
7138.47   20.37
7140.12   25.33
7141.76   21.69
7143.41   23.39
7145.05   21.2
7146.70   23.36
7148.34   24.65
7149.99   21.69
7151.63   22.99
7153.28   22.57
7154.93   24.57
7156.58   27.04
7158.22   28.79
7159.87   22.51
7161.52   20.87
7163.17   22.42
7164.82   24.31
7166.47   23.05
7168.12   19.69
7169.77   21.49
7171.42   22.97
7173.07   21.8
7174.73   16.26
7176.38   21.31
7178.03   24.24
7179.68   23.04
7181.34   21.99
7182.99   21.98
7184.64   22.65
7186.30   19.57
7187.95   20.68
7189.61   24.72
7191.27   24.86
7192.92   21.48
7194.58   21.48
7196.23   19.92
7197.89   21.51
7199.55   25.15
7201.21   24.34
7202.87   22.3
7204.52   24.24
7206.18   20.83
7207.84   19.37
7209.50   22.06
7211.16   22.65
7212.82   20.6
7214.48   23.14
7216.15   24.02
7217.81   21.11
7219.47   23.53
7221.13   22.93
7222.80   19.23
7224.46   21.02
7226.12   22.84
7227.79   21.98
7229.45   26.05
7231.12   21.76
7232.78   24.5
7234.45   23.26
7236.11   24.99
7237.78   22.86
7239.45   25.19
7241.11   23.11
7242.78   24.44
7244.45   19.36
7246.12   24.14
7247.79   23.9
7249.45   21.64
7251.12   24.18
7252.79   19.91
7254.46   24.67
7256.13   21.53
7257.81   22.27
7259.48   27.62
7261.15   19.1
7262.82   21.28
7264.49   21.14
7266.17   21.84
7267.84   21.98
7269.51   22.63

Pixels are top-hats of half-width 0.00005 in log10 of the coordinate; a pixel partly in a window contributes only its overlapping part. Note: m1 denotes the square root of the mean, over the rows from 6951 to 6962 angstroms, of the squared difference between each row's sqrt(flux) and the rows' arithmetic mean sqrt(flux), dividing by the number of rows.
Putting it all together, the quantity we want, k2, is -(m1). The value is -0.08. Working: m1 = 0.08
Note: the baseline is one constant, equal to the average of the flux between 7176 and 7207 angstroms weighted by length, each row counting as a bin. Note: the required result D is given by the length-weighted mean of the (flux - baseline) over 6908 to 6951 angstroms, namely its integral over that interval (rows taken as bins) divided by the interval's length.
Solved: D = 1.5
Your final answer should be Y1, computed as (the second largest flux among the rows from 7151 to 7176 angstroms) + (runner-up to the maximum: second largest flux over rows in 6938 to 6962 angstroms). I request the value 51.8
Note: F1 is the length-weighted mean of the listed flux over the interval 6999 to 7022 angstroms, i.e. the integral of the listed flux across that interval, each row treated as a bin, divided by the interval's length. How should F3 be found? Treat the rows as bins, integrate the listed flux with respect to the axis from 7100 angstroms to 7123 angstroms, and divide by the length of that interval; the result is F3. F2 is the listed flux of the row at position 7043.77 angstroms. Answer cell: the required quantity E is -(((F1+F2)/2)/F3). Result -1.03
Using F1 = 23.8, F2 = 23.18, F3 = 22.7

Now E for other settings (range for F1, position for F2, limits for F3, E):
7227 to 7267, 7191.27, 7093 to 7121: -1.05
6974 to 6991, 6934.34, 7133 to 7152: -1.07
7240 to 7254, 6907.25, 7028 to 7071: -1.02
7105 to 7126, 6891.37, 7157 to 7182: -1.00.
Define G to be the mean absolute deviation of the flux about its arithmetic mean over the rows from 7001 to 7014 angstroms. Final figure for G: 1.8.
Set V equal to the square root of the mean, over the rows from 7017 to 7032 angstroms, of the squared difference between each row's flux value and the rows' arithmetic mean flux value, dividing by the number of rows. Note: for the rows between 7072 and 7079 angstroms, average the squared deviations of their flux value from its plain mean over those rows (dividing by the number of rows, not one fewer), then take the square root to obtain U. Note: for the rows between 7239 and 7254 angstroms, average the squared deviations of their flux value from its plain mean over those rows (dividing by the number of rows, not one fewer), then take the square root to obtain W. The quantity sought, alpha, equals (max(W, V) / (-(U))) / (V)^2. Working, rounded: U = 2.56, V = 1.84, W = 2.0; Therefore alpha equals -0.23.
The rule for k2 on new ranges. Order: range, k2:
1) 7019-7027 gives -0.18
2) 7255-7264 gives -0.29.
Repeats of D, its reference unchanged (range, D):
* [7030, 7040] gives 1.7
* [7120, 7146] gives -0.5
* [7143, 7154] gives 0.4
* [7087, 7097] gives 1.0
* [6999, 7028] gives 1.3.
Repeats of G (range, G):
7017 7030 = 1.3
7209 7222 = 0.9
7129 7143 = 1.3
